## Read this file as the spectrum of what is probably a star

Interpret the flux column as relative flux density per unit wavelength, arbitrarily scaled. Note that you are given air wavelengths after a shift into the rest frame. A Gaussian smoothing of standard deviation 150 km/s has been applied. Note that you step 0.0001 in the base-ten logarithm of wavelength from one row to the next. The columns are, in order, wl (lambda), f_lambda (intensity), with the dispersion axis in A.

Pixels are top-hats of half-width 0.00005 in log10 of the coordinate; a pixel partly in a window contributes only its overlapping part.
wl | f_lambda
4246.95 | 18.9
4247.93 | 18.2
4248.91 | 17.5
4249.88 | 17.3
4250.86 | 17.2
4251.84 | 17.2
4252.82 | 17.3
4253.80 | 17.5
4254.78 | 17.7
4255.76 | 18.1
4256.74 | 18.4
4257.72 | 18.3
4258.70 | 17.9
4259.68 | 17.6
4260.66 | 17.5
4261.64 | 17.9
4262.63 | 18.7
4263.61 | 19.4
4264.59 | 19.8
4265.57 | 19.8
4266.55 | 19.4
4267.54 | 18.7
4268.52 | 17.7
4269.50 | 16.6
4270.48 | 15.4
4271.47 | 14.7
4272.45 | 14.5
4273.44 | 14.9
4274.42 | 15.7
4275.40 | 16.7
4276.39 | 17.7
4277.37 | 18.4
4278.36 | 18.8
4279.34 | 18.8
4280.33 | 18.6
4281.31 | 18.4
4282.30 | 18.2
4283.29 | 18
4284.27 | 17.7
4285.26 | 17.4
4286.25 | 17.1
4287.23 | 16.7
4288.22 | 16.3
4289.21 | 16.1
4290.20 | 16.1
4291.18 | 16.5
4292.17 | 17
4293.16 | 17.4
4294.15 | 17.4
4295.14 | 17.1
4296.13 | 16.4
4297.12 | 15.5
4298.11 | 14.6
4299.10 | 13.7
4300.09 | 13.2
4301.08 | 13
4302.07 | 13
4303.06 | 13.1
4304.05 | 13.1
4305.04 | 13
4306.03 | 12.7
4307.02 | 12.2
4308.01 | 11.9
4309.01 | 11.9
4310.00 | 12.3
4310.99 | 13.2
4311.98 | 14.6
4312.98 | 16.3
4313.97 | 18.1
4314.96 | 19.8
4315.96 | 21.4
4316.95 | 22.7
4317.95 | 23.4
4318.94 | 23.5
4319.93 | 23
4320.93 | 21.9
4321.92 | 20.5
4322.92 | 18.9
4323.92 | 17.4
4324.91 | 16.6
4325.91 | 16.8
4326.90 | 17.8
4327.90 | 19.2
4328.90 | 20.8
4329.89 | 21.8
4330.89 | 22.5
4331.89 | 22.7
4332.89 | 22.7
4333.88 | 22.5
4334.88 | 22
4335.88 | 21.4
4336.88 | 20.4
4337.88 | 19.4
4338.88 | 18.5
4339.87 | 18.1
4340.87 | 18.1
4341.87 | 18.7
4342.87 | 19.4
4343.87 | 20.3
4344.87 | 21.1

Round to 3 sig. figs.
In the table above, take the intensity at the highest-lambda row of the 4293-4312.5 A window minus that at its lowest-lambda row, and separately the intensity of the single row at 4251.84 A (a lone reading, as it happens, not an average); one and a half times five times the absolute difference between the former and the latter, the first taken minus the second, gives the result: 150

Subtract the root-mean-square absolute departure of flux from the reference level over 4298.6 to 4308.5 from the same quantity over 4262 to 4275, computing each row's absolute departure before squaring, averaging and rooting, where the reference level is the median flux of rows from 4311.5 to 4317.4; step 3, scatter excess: -4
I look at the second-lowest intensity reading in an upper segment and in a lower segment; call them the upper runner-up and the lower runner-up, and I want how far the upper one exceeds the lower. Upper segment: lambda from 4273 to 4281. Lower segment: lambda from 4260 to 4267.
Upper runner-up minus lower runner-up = -2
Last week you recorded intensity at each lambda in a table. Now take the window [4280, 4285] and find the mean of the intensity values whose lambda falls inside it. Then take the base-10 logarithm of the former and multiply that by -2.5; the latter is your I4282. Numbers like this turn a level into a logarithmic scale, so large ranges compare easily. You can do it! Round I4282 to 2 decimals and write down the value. -3.15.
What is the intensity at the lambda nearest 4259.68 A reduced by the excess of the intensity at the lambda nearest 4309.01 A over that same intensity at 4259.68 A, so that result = 23.3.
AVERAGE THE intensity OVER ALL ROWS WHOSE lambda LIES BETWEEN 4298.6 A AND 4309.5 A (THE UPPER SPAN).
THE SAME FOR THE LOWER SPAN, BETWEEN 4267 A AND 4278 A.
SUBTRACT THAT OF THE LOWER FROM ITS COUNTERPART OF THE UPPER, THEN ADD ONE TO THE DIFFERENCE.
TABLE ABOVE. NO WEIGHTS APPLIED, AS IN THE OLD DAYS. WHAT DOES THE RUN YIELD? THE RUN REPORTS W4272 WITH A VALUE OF -3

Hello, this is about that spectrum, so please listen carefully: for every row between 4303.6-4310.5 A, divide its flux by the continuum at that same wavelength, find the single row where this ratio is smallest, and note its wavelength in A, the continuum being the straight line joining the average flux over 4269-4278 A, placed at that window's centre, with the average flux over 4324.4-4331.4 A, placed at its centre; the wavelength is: 4309.01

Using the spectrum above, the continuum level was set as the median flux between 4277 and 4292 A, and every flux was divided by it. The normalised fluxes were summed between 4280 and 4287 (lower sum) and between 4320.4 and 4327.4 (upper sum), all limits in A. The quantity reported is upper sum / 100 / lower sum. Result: 0.0104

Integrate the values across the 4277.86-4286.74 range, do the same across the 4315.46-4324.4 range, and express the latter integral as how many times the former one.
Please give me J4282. 1.19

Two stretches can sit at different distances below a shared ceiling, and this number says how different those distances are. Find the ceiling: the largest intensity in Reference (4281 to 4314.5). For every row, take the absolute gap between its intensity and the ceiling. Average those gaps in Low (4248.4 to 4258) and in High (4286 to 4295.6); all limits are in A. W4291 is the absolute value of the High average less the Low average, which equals 0.88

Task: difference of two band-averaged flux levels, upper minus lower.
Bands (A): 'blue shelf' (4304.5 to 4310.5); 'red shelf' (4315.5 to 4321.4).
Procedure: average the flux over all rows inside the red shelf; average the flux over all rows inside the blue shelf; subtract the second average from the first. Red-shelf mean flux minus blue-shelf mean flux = 10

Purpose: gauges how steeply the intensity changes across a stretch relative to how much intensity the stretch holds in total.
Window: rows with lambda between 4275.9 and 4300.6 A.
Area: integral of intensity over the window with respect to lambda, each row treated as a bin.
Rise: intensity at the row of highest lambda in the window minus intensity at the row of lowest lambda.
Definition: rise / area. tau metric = -0.011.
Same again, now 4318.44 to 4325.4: -0.049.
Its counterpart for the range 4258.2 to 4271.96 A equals -0.013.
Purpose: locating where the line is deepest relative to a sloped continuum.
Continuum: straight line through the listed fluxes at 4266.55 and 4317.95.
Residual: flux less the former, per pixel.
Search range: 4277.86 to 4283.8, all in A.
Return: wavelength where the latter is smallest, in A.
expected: 4283.29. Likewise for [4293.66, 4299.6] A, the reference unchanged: 4299.10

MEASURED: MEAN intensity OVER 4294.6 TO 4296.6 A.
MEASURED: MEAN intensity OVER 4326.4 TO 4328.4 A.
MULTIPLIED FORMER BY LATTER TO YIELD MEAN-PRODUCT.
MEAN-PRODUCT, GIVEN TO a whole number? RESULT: 310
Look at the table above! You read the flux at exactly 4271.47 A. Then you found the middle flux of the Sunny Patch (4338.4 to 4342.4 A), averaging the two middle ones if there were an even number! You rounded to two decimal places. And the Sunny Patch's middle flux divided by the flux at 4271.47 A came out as 1.24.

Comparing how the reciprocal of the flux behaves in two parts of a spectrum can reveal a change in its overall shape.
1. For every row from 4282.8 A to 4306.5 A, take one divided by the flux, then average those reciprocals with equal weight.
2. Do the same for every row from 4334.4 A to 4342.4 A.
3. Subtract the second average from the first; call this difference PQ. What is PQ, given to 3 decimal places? 0.014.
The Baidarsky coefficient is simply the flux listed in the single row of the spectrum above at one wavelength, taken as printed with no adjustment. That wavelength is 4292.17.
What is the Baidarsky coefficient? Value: 17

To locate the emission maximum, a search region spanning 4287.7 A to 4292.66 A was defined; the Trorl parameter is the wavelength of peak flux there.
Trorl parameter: 4292.17 A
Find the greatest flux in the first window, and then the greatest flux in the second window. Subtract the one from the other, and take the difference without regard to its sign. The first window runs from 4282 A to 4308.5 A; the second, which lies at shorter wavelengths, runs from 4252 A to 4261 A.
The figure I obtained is 0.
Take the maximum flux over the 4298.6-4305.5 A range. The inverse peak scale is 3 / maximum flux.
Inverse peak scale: 0.219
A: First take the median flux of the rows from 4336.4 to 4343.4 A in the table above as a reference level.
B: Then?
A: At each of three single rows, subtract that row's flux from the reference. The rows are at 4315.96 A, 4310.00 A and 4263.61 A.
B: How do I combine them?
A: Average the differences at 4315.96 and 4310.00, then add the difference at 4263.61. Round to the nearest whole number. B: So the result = 1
